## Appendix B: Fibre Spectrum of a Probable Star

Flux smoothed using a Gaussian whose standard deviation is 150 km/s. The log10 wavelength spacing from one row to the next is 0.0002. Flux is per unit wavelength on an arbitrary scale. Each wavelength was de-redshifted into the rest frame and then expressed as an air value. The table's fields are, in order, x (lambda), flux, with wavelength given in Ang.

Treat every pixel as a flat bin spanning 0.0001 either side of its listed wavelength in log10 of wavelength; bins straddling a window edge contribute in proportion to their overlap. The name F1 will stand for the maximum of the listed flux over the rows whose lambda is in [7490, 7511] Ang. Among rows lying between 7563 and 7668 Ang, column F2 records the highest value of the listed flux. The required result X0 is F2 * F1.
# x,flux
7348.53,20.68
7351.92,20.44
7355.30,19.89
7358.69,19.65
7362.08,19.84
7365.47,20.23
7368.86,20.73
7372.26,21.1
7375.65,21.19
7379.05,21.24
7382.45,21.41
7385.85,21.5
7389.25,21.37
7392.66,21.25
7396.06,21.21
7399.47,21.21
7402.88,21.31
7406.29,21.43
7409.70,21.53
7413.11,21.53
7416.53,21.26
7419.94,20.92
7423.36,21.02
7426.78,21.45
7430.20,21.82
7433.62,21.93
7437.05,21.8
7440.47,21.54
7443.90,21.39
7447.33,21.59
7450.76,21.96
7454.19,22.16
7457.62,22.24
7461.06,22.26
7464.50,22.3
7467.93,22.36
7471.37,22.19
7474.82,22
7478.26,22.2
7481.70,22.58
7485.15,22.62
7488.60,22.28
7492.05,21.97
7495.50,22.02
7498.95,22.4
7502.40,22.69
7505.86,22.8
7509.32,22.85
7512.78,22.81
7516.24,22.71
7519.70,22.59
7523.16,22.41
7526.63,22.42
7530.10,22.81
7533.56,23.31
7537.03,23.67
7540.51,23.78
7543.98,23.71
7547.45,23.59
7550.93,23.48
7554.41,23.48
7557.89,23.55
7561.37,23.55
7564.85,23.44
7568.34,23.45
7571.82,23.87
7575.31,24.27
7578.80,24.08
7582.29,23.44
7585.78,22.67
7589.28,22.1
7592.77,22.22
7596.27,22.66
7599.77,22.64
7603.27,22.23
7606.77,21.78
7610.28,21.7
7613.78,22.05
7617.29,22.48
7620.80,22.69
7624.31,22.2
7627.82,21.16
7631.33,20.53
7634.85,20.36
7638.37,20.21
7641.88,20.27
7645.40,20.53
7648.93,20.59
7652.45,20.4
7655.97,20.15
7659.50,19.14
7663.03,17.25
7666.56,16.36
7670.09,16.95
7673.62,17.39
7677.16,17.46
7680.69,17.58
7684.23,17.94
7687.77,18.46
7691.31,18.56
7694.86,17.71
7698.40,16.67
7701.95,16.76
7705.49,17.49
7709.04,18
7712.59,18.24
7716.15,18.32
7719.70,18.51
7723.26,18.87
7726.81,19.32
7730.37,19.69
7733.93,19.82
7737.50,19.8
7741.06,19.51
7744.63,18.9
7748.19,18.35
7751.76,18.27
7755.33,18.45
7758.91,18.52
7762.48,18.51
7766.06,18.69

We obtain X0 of 555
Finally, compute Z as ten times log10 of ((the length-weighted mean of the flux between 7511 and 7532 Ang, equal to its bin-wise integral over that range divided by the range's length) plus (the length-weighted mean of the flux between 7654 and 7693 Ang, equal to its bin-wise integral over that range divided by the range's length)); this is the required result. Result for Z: 16.08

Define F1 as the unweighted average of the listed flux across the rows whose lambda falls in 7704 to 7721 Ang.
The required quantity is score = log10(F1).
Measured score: 1.26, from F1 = 18.1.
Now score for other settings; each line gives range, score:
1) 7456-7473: 1.35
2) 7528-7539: 1.37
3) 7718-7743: 1.29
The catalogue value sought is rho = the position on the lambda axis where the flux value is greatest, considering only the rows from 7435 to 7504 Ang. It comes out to 7502.40 Ang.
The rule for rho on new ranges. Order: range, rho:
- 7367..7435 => 7433.62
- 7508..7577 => 7575.31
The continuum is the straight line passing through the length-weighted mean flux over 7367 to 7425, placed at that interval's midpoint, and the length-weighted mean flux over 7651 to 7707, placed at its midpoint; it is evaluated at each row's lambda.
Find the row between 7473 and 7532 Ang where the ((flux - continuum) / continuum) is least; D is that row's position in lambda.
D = 7474.82 Ang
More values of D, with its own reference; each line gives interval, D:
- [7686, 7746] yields 7698.40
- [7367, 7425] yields 7368.86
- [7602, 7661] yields 7659.50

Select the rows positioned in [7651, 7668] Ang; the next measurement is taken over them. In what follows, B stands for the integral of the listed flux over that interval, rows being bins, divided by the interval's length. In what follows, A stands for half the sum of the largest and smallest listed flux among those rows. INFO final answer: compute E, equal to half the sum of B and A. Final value 18.5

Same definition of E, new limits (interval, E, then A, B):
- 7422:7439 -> 21.5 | 21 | 21.6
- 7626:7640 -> 20.6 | 21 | 20.6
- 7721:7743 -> 19.4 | 19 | 19.5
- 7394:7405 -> 21.3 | 21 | 21.3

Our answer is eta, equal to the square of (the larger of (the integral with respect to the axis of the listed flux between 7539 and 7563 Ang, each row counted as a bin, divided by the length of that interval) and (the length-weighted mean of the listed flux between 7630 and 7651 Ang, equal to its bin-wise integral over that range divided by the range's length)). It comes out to 557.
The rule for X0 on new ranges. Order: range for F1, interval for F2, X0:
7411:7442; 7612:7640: 498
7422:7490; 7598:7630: 513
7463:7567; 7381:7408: 511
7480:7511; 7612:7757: 518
